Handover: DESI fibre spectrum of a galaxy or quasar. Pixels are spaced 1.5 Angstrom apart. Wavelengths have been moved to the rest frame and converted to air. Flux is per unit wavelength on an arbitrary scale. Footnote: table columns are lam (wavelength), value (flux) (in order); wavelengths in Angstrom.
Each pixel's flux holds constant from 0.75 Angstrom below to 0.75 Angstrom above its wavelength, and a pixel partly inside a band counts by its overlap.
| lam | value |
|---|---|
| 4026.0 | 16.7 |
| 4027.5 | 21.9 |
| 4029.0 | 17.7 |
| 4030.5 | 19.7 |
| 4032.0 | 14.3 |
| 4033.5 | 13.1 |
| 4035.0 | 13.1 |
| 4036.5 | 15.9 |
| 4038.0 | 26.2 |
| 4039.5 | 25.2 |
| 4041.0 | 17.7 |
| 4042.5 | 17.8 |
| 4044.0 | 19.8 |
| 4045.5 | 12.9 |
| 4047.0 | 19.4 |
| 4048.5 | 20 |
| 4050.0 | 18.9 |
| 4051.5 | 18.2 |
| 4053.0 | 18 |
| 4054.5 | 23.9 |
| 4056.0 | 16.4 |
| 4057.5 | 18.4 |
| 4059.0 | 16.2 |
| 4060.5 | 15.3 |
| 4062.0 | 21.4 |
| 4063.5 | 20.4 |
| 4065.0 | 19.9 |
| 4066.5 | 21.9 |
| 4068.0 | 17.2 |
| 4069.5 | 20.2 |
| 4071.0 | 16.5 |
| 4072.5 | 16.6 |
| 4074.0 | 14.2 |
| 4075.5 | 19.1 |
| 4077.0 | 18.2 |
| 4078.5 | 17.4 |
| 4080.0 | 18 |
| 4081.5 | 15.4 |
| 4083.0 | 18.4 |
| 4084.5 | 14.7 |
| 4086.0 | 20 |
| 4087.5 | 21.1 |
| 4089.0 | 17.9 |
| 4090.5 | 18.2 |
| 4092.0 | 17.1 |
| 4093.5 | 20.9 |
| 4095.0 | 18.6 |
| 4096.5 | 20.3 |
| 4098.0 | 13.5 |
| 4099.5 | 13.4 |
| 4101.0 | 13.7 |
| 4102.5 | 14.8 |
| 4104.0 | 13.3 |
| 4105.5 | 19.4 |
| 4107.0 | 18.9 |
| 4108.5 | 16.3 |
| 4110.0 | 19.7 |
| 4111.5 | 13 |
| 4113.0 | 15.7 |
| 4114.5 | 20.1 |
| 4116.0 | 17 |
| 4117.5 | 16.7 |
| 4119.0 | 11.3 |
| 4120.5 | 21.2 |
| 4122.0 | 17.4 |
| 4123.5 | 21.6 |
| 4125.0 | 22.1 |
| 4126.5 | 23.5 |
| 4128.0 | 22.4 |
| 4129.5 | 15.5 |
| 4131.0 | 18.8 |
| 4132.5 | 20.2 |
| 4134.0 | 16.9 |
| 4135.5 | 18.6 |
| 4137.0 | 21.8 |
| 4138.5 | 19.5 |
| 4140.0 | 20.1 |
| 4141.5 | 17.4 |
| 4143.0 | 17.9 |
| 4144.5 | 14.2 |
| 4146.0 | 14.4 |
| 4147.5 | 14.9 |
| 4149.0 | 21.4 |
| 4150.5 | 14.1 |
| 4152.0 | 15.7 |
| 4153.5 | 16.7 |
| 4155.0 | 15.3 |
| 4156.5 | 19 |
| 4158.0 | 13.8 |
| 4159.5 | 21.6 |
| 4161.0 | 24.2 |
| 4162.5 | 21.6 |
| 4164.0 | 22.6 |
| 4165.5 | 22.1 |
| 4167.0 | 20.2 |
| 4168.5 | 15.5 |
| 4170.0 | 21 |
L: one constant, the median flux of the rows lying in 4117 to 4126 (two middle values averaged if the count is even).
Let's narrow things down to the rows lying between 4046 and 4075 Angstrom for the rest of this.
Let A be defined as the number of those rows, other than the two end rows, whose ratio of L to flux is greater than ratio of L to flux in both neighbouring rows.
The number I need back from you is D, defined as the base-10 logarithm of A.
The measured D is 0.78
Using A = 6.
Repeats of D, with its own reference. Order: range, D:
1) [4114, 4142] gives 0.70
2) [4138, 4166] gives 0.78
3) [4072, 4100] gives 0.85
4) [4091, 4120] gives 0.70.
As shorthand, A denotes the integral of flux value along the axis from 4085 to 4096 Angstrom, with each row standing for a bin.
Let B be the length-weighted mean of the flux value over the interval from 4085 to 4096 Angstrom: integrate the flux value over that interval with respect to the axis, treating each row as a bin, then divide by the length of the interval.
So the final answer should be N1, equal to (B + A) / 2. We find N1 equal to 114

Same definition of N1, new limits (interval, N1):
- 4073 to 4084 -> 103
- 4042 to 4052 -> 100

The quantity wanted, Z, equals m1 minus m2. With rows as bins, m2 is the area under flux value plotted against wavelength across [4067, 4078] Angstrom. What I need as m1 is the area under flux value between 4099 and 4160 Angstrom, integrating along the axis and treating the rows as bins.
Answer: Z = 877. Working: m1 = 1070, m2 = 193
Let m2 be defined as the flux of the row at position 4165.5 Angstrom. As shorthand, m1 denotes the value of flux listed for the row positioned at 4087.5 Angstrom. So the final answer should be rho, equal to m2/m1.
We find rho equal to 1.0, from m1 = 21.1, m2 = 22.1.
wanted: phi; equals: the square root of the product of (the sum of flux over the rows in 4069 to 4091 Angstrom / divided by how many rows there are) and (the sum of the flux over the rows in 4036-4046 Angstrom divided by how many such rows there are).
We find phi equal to 18.5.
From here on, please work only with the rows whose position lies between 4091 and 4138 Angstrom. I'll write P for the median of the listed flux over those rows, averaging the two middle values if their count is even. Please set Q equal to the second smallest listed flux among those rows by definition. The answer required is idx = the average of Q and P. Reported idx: 15.8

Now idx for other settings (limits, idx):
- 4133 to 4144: 18.0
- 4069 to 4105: 15.5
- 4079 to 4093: 16.7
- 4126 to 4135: 18.2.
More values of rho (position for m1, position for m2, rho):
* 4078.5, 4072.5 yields 1.0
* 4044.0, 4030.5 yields 1.0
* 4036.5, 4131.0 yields 1.2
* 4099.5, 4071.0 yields 1.2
